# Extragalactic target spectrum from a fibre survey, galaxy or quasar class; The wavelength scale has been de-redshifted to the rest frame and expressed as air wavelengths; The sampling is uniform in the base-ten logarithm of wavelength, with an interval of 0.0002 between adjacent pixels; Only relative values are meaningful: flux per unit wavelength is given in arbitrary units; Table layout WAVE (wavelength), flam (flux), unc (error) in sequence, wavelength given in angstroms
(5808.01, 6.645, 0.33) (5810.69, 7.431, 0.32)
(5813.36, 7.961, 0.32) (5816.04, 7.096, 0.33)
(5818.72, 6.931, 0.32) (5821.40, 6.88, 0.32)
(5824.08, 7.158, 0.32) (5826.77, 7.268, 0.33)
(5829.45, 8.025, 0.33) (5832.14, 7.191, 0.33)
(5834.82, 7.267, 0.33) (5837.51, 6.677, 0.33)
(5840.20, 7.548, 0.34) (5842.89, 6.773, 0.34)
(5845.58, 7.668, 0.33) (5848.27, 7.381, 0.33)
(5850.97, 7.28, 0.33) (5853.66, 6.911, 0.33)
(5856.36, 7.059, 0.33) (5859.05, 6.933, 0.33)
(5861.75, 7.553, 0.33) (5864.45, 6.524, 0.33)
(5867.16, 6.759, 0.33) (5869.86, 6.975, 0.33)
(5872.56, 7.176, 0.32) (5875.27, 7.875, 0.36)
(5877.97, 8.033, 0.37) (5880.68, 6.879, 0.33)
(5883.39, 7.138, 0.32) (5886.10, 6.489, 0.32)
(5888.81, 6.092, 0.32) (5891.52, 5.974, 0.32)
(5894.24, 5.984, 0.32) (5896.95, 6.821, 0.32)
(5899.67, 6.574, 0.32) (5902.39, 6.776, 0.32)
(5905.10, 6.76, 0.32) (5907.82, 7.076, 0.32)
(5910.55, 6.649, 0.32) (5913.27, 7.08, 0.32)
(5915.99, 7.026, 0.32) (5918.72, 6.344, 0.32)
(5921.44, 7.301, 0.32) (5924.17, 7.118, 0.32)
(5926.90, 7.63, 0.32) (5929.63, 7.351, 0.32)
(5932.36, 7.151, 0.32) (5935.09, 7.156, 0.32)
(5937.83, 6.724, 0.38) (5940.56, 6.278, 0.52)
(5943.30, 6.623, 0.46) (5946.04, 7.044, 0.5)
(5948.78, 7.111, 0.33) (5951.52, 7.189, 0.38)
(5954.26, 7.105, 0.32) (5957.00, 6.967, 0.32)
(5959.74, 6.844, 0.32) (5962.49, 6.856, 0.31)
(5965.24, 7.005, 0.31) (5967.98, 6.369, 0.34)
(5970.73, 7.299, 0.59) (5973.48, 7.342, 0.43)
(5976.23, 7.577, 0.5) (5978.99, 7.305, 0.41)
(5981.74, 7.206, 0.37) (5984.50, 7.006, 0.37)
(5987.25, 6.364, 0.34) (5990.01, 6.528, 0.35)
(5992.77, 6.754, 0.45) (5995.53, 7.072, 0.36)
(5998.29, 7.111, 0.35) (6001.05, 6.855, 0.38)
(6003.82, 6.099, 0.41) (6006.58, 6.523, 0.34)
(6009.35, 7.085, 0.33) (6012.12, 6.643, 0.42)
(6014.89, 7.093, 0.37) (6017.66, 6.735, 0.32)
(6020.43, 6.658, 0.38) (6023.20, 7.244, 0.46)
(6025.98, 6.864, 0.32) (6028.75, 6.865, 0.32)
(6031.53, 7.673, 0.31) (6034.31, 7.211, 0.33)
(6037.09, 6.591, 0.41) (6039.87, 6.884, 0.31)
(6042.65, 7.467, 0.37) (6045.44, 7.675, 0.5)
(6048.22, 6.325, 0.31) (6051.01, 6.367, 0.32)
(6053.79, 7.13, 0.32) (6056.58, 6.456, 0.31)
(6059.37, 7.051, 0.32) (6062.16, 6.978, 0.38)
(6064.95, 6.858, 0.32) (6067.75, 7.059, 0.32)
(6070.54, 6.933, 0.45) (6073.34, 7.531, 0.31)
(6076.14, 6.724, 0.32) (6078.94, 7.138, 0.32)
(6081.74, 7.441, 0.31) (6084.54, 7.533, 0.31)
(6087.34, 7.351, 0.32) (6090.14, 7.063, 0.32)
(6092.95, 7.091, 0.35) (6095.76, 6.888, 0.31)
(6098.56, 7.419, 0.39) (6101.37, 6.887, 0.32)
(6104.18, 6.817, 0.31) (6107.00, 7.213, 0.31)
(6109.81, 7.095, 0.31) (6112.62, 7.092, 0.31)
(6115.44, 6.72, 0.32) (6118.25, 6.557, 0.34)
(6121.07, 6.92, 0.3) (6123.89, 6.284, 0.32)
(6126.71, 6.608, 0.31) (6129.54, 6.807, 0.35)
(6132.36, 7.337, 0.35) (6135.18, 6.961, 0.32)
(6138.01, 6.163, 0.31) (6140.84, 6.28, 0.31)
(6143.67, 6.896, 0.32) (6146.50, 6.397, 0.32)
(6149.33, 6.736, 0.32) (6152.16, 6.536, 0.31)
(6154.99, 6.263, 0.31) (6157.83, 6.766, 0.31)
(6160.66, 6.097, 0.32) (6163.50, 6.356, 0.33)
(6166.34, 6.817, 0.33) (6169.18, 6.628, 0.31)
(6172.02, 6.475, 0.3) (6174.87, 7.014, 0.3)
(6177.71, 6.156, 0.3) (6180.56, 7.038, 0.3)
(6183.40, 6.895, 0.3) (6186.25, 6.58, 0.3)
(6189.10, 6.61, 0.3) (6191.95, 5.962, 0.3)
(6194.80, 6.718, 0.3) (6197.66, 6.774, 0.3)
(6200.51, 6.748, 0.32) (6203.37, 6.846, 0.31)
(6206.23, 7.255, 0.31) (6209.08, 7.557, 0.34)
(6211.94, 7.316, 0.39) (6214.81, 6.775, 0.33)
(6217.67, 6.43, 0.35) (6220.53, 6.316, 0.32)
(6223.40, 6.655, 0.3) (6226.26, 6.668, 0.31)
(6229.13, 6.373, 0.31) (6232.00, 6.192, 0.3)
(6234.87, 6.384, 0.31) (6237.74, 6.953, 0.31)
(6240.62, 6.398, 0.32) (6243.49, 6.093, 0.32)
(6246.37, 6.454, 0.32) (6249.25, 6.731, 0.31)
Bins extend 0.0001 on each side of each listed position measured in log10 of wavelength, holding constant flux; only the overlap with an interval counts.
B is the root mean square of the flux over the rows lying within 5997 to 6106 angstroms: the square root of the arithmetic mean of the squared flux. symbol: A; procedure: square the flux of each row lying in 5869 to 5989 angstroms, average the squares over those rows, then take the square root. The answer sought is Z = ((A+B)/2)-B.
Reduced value -0.02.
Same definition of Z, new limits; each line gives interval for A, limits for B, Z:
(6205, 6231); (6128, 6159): 0.09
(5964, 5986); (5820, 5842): -0.06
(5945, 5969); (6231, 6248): 0.26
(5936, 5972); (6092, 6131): 0.00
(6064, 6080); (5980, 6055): 0.07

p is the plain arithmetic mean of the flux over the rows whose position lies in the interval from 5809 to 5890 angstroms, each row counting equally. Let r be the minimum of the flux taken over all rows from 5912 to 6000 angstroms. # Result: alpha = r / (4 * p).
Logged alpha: 0.219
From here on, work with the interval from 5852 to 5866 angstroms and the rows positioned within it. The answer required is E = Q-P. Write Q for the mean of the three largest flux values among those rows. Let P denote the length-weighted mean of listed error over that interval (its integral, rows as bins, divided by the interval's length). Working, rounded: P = 0.330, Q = 7.2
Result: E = 6.85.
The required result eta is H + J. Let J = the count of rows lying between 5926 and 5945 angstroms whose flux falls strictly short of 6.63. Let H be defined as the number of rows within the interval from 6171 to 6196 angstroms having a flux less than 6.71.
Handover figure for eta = 7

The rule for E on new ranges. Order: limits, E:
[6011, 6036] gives 7.02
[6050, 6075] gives 6.90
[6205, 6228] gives 7.04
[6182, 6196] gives 6.44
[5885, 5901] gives 6.31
